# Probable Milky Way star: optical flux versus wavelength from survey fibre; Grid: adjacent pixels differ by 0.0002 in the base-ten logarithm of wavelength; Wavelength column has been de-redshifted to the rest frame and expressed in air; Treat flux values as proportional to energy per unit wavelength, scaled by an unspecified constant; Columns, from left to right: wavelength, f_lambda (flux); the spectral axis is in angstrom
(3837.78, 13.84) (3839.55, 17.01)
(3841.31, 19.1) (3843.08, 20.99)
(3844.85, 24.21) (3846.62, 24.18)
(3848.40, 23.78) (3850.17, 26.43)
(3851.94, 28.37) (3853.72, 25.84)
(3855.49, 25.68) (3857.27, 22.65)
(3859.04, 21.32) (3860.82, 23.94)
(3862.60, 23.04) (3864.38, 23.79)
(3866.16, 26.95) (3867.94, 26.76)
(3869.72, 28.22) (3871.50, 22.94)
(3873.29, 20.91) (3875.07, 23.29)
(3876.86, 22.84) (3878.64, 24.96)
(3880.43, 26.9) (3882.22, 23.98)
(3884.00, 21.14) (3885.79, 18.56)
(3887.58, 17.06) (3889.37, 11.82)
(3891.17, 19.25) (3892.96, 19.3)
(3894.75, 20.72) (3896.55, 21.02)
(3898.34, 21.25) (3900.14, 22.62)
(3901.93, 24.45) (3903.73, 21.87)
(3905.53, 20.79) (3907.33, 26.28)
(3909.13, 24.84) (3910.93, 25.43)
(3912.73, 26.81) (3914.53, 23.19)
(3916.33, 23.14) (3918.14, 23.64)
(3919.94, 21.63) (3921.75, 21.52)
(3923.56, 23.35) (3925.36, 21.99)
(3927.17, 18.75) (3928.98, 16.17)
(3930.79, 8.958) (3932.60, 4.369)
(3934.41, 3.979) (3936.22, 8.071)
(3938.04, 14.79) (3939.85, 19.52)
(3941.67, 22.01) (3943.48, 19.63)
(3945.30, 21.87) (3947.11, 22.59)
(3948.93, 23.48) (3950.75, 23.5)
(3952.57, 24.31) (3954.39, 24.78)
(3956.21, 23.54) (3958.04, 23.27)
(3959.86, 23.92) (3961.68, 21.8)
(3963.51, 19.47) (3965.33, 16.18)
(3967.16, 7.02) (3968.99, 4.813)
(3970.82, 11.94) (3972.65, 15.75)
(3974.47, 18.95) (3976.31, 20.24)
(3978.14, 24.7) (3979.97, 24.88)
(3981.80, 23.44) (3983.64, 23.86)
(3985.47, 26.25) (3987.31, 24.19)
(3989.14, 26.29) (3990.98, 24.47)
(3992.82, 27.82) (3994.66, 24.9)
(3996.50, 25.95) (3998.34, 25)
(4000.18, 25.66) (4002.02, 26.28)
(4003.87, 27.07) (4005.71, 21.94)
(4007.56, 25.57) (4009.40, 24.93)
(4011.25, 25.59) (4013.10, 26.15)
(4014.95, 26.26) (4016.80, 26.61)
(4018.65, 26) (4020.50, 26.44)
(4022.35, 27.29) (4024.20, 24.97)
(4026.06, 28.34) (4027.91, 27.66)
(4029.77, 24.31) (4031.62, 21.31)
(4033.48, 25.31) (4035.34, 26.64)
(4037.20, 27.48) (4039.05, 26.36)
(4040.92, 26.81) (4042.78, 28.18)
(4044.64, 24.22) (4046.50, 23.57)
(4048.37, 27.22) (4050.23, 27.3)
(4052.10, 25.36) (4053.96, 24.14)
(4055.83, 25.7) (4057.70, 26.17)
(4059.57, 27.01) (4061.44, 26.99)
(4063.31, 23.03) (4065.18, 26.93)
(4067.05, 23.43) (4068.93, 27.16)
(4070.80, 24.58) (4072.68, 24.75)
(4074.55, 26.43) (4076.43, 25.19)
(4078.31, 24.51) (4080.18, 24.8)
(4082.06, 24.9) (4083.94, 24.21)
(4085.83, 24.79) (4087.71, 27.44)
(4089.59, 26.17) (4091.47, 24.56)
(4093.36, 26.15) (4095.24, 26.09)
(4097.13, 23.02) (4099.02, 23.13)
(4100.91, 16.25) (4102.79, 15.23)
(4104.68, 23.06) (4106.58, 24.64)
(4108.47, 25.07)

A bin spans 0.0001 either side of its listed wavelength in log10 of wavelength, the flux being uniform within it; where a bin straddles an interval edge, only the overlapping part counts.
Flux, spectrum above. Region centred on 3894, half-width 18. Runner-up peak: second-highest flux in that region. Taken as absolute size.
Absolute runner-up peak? 26.3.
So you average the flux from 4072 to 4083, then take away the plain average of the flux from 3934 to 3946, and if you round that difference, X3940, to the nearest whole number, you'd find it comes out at 9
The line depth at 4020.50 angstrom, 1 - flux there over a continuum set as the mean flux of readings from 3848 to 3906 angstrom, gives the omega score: -0.16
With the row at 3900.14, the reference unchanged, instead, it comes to 0.01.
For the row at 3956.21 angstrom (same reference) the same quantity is -0.03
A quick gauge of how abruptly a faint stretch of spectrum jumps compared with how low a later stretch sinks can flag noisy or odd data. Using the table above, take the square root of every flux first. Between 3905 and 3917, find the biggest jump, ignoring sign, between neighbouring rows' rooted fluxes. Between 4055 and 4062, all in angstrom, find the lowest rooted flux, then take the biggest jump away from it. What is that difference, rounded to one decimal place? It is 4.5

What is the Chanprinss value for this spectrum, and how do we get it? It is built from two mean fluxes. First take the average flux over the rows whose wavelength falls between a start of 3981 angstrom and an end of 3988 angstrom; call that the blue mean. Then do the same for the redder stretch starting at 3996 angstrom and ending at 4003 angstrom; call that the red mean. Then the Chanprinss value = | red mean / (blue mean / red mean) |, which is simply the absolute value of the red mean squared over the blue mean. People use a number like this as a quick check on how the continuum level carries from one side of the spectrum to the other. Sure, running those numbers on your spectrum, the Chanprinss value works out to 27.1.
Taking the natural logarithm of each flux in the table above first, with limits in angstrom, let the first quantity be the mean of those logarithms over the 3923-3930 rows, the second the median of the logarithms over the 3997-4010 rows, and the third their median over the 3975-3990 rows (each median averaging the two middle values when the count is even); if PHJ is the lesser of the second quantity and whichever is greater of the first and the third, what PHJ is 3.20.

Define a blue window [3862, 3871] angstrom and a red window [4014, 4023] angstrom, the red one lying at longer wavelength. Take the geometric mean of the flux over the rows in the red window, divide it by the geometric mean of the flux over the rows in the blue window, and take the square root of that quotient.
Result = 1.02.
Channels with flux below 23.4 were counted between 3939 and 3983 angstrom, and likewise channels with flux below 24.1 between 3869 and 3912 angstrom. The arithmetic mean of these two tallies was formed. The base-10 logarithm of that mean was 1.20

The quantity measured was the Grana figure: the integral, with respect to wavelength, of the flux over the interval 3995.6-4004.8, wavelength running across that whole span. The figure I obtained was 239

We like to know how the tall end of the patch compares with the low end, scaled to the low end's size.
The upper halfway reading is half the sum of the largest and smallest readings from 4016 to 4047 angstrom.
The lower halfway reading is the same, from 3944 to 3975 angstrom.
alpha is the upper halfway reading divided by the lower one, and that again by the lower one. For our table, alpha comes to 0.113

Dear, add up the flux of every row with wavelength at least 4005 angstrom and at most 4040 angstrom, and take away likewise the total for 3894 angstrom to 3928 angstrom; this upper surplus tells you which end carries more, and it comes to 56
